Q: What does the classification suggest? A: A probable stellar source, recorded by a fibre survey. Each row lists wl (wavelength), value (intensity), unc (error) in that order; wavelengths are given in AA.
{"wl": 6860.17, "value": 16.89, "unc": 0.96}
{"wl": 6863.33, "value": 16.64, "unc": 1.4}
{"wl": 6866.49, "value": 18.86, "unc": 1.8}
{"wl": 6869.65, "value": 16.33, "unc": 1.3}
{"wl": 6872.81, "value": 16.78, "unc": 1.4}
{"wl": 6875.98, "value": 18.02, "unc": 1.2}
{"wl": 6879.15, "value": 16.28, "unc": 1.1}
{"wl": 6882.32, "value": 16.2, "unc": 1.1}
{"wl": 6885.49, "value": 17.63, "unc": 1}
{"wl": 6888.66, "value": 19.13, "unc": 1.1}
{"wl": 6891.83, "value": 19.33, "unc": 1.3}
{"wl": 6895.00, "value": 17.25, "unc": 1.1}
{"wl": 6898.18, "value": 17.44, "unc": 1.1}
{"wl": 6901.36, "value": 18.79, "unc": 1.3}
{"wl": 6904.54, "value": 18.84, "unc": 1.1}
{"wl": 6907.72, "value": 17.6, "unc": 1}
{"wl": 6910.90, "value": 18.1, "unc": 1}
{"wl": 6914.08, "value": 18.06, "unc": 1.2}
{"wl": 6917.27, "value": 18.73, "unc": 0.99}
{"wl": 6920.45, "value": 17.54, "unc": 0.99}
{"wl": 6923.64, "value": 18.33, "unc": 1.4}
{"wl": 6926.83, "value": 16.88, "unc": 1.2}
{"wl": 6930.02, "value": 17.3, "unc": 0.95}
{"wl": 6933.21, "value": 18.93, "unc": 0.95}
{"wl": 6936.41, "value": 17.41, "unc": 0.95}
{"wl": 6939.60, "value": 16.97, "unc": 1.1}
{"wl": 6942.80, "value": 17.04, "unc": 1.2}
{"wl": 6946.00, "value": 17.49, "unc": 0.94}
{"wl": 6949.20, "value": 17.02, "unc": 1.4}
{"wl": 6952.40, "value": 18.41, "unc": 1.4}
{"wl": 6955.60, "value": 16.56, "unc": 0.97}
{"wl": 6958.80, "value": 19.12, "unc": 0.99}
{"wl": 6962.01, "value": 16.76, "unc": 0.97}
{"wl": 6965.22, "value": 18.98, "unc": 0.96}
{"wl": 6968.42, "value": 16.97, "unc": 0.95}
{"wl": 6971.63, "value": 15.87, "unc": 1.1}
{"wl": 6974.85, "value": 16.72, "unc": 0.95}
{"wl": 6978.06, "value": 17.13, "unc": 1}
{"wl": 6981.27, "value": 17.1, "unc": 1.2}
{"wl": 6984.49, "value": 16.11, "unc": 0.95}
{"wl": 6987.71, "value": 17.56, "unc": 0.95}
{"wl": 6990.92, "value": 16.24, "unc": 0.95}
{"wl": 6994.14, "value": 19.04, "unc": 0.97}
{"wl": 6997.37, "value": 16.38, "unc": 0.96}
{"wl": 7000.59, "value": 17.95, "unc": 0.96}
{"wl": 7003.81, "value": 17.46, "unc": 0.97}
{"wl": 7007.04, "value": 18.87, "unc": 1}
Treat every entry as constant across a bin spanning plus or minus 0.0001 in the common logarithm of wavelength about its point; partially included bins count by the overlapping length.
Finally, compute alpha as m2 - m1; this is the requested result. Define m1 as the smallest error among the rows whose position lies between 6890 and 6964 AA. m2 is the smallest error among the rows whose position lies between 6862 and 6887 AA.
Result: 0.060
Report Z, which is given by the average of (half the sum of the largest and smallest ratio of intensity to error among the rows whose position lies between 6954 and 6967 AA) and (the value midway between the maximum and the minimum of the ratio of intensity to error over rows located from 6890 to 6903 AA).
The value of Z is 16.8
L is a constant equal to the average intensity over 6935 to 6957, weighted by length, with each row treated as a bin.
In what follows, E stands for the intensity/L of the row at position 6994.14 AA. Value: 1.10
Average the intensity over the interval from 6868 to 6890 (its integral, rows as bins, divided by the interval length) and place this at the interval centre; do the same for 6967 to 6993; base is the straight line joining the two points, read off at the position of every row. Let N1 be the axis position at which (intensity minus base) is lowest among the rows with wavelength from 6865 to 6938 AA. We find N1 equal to 6882.32 AA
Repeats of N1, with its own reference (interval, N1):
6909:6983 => 6971.63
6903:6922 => 6920.45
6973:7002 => 6984.49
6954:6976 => 6971.63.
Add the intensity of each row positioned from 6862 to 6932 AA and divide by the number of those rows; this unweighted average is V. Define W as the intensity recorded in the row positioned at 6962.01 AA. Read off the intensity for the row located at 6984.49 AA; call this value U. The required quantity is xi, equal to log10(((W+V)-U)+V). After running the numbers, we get 1.56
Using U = 16.11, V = 17.7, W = 16.76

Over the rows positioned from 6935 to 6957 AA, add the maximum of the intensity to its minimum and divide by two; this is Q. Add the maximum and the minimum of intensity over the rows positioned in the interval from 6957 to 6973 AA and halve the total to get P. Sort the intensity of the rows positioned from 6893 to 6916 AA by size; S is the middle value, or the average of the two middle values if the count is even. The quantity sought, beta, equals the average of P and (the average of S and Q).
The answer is 17.63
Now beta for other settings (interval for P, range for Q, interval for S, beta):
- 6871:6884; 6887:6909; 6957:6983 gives 17.39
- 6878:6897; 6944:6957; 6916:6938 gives 17.64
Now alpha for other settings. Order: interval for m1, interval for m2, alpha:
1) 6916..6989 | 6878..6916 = 0.060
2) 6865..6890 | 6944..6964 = -0.060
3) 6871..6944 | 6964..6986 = 0.000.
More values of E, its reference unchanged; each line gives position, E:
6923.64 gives 1.06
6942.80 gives 0.99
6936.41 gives 1.01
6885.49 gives 1.02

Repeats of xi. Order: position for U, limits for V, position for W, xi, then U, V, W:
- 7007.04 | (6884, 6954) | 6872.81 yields 1.53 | 18.87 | 17.9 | 16.78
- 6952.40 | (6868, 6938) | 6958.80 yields 1.56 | 18.41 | 17.8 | 19.12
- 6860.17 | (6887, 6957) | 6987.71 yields 1.56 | 16.89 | 17.9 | 17.56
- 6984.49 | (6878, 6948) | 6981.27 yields 1.56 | 16.11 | 17.8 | 17.1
